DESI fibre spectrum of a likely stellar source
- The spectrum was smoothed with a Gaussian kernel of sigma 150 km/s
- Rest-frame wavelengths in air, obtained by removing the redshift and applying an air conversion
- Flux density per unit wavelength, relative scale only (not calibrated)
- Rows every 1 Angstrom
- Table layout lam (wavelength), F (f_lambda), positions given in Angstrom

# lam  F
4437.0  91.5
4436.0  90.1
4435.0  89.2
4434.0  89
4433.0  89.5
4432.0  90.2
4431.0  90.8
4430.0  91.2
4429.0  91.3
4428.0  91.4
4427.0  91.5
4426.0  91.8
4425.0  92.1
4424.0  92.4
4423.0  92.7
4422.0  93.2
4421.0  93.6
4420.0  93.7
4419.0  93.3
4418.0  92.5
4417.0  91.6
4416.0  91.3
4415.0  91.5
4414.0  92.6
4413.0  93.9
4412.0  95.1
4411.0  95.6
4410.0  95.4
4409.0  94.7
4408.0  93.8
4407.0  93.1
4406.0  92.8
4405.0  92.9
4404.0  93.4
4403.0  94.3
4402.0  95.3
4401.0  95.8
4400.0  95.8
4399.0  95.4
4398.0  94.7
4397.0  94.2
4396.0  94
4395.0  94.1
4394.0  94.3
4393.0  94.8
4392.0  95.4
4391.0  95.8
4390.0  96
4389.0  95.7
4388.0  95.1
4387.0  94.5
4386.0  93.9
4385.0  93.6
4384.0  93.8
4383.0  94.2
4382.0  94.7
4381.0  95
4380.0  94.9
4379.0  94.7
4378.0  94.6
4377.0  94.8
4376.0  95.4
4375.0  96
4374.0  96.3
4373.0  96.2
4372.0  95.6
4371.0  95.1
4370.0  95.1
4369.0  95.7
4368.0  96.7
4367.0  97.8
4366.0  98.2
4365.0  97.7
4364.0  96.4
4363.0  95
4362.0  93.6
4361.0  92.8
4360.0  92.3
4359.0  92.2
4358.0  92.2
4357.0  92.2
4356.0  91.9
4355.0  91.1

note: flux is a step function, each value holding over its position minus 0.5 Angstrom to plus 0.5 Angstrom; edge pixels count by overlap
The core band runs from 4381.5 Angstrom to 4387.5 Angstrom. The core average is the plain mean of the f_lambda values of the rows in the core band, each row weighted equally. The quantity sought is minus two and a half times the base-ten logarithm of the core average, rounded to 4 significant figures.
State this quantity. -4.934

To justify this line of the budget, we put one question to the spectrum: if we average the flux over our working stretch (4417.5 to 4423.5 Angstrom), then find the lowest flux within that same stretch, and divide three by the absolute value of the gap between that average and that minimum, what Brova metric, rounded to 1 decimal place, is 4.5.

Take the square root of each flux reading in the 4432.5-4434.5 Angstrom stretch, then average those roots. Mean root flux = 9.45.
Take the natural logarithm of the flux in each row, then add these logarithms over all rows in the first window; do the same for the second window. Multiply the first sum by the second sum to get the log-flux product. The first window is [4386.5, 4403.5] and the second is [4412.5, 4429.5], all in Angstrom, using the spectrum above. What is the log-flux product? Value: 5956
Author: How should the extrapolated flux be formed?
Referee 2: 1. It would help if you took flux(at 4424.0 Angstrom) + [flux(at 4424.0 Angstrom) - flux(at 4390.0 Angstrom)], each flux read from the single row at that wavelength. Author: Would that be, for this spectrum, 89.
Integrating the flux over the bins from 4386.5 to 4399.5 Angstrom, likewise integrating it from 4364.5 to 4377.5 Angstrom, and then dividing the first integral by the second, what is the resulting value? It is 0.987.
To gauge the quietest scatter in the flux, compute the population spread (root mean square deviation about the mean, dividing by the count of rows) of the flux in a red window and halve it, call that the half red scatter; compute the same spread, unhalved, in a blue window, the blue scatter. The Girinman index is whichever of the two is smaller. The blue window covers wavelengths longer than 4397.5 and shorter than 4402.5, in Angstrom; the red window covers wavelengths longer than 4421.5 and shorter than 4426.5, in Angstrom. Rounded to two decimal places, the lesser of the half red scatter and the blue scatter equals 0.24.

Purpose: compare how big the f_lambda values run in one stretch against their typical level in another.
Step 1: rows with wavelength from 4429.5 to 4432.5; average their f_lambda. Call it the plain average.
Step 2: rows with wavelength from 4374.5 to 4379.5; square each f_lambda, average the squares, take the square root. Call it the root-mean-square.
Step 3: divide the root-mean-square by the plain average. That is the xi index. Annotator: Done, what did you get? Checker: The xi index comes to 1.05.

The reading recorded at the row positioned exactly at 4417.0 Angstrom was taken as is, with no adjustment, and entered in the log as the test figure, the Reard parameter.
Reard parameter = 91.6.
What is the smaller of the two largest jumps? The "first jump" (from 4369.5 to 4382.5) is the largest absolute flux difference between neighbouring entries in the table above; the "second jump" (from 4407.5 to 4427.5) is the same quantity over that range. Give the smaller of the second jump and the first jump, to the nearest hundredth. 0.60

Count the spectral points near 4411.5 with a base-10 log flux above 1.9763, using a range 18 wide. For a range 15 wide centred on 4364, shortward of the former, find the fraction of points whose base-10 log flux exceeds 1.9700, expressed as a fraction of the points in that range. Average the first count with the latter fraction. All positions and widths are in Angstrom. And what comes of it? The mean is 2.3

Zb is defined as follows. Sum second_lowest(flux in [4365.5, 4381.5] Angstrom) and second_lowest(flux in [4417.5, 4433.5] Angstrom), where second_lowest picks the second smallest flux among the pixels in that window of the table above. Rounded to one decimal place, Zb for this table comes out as 184.9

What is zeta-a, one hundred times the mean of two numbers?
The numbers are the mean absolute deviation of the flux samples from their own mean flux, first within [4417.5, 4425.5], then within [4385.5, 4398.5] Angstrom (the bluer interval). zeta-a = 56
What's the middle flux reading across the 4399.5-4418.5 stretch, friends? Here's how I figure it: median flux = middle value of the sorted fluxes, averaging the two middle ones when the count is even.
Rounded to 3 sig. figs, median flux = 93.8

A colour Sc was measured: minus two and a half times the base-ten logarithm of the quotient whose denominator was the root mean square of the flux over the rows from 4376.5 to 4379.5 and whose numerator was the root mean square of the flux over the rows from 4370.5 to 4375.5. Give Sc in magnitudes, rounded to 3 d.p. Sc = -0.013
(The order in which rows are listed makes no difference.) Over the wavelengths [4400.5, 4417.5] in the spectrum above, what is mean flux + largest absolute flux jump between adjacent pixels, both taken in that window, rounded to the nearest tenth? 95.0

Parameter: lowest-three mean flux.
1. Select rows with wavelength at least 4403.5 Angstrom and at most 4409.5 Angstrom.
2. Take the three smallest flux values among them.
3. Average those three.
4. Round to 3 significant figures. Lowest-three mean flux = 92.9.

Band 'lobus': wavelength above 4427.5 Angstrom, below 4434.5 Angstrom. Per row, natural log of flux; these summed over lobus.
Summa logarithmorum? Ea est 32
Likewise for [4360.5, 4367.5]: 32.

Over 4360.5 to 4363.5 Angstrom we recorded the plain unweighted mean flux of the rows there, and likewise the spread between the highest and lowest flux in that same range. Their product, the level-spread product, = 206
